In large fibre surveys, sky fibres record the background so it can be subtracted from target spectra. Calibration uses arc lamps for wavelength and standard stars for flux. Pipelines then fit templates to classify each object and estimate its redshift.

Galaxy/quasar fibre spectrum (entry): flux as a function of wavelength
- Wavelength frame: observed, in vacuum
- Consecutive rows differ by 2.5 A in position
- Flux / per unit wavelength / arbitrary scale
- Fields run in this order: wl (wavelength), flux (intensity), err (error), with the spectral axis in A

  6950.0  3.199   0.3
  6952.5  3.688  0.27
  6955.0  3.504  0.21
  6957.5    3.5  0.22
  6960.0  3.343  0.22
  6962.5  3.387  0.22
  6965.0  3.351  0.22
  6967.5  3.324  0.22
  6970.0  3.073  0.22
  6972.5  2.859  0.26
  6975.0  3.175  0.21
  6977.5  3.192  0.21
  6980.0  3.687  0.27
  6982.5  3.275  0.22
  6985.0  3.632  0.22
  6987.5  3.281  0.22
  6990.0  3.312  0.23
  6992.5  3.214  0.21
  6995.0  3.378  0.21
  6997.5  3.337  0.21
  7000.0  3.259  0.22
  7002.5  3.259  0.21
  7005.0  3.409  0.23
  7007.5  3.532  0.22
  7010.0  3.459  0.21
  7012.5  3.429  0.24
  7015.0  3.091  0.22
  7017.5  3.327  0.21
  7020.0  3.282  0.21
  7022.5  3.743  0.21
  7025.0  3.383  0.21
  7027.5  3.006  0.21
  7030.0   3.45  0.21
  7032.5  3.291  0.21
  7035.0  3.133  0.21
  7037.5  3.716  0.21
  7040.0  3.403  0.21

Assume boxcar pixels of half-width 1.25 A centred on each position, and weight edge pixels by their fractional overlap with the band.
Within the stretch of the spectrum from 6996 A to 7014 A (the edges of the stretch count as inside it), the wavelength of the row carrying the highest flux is 7007.5 A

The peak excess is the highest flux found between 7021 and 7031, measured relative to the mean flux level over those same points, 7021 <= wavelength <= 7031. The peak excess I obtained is 0.35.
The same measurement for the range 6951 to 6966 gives 0.23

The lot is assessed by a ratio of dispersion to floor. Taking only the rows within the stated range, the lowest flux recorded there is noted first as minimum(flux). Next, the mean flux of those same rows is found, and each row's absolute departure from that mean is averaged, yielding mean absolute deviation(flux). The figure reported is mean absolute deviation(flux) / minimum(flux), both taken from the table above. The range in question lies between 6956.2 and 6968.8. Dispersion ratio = 0.015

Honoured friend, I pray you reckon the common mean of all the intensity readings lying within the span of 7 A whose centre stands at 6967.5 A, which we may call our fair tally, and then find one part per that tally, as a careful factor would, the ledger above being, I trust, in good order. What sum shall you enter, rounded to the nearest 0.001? 0.308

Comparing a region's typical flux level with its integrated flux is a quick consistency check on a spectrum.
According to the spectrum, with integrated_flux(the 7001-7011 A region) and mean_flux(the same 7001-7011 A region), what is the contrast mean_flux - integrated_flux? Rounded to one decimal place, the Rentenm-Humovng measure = -30.7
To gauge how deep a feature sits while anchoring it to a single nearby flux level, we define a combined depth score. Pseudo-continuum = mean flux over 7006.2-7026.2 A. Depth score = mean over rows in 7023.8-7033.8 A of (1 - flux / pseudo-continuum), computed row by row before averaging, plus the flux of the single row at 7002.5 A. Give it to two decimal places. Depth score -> 3.30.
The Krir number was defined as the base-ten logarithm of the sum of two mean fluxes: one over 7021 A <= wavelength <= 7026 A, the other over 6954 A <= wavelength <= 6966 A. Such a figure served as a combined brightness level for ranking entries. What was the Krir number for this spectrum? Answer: 0.844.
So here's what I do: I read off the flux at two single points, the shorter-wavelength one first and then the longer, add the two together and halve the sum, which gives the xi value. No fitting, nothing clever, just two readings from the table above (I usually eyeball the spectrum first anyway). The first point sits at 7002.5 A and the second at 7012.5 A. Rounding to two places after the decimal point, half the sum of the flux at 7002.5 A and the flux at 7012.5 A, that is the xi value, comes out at 3.34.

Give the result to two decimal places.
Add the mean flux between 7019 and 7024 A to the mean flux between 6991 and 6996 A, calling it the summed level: 6.81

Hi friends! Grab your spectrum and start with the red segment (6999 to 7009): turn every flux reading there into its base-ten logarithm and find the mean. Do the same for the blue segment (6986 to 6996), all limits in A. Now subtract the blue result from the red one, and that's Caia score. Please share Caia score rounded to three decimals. 0.009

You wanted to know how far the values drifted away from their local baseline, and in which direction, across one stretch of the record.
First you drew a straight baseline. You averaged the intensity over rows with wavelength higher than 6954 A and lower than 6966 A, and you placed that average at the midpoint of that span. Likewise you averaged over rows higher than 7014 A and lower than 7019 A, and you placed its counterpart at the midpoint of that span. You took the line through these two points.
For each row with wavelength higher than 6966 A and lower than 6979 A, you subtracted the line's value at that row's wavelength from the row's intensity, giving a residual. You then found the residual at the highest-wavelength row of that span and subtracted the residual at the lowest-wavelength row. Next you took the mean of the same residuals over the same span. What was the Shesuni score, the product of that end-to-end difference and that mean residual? 0.023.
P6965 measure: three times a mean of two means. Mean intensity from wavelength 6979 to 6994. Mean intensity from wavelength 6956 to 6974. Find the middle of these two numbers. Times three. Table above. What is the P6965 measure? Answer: 10.0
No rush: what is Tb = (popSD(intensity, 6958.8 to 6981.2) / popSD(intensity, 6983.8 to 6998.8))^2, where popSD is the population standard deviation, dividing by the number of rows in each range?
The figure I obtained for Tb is 2.7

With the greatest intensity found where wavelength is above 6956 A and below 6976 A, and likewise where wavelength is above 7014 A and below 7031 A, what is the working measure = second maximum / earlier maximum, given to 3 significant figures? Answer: 1.07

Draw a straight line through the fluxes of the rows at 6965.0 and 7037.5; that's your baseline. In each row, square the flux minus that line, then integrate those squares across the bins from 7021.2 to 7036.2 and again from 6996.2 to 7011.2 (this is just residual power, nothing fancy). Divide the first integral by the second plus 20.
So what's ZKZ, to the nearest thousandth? 0.128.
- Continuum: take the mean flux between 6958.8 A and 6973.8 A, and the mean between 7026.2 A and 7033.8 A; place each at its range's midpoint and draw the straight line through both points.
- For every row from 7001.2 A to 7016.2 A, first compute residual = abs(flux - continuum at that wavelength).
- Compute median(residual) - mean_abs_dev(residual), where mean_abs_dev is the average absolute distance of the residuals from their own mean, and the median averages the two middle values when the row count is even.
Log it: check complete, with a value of 0.12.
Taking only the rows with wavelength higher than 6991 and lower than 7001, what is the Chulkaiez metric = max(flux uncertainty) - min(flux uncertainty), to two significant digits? 0.010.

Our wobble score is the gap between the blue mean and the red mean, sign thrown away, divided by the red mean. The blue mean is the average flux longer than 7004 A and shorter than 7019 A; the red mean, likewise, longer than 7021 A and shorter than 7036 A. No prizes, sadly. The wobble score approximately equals 0.01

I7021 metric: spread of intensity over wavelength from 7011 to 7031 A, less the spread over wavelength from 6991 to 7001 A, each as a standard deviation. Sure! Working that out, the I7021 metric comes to 0.15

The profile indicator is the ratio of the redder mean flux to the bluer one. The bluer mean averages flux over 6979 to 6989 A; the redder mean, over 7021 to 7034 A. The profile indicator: 0.97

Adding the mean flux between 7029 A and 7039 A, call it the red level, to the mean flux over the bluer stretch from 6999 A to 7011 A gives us 6.78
